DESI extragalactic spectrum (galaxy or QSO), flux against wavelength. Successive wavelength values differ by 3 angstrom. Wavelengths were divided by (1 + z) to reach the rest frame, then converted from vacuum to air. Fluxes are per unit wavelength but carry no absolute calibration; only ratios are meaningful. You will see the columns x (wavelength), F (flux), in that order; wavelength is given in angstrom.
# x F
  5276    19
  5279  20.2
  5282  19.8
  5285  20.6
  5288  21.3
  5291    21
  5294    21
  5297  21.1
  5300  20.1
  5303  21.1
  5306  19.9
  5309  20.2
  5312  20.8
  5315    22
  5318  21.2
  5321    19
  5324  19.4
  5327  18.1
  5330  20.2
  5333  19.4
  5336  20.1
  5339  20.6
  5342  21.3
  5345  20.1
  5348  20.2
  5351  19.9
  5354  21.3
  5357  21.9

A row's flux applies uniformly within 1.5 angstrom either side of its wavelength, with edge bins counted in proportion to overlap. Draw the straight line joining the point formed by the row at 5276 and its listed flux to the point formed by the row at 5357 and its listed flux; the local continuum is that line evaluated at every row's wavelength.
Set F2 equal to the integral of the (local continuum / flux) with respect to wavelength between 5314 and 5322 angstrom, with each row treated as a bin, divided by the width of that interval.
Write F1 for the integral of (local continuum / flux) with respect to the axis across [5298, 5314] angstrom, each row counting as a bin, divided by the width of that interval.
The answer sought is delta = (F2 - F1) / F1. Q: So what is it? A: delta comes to 0.01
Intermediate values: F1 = 0.98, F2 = 0.99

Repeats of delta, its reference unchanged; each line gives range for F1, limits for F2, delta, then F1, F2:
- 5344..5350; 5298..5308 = -0.08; 1.07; 0.98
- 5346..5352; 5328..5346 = -0.03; 1.08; 1.05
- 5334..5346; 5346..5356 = 0.02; 1.04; 1.06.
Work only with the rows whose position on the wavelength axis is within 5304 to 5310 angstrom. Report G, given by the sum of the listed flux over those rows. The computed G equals 40.1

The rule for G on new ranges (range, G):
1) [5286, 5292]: 42.3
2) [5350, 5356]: 41.2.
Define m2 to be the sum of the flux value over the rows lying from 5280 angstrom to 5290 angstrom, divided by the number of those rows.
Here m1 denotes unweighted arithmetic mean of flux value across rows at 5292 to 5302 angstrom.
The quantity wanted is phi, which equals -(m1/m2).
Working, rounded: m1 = 20.7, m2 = 20.6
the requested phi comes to -1.01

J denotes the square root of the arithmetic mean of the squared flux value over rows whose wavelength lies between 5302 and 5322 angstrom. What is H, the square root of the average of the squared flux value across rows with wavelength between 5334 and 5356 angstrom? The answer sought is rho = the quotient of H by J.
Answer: 0.99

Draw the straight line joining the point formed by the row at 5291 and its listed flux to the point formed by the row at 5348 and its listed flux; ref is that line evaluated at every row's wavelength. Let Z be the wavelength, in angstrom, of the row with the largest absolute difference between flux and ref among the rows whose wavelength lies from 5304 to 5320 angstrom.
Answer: 5315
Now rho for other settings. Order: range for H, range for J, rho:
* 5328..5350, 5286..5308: 0.98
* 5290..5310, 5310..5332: 1.02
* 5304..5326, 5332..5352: 1.01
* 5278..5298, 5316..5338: 1.05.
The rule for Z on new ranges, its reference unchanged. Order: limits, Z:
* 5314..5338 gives 5327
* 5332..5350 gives 5342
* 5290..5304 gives 5300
